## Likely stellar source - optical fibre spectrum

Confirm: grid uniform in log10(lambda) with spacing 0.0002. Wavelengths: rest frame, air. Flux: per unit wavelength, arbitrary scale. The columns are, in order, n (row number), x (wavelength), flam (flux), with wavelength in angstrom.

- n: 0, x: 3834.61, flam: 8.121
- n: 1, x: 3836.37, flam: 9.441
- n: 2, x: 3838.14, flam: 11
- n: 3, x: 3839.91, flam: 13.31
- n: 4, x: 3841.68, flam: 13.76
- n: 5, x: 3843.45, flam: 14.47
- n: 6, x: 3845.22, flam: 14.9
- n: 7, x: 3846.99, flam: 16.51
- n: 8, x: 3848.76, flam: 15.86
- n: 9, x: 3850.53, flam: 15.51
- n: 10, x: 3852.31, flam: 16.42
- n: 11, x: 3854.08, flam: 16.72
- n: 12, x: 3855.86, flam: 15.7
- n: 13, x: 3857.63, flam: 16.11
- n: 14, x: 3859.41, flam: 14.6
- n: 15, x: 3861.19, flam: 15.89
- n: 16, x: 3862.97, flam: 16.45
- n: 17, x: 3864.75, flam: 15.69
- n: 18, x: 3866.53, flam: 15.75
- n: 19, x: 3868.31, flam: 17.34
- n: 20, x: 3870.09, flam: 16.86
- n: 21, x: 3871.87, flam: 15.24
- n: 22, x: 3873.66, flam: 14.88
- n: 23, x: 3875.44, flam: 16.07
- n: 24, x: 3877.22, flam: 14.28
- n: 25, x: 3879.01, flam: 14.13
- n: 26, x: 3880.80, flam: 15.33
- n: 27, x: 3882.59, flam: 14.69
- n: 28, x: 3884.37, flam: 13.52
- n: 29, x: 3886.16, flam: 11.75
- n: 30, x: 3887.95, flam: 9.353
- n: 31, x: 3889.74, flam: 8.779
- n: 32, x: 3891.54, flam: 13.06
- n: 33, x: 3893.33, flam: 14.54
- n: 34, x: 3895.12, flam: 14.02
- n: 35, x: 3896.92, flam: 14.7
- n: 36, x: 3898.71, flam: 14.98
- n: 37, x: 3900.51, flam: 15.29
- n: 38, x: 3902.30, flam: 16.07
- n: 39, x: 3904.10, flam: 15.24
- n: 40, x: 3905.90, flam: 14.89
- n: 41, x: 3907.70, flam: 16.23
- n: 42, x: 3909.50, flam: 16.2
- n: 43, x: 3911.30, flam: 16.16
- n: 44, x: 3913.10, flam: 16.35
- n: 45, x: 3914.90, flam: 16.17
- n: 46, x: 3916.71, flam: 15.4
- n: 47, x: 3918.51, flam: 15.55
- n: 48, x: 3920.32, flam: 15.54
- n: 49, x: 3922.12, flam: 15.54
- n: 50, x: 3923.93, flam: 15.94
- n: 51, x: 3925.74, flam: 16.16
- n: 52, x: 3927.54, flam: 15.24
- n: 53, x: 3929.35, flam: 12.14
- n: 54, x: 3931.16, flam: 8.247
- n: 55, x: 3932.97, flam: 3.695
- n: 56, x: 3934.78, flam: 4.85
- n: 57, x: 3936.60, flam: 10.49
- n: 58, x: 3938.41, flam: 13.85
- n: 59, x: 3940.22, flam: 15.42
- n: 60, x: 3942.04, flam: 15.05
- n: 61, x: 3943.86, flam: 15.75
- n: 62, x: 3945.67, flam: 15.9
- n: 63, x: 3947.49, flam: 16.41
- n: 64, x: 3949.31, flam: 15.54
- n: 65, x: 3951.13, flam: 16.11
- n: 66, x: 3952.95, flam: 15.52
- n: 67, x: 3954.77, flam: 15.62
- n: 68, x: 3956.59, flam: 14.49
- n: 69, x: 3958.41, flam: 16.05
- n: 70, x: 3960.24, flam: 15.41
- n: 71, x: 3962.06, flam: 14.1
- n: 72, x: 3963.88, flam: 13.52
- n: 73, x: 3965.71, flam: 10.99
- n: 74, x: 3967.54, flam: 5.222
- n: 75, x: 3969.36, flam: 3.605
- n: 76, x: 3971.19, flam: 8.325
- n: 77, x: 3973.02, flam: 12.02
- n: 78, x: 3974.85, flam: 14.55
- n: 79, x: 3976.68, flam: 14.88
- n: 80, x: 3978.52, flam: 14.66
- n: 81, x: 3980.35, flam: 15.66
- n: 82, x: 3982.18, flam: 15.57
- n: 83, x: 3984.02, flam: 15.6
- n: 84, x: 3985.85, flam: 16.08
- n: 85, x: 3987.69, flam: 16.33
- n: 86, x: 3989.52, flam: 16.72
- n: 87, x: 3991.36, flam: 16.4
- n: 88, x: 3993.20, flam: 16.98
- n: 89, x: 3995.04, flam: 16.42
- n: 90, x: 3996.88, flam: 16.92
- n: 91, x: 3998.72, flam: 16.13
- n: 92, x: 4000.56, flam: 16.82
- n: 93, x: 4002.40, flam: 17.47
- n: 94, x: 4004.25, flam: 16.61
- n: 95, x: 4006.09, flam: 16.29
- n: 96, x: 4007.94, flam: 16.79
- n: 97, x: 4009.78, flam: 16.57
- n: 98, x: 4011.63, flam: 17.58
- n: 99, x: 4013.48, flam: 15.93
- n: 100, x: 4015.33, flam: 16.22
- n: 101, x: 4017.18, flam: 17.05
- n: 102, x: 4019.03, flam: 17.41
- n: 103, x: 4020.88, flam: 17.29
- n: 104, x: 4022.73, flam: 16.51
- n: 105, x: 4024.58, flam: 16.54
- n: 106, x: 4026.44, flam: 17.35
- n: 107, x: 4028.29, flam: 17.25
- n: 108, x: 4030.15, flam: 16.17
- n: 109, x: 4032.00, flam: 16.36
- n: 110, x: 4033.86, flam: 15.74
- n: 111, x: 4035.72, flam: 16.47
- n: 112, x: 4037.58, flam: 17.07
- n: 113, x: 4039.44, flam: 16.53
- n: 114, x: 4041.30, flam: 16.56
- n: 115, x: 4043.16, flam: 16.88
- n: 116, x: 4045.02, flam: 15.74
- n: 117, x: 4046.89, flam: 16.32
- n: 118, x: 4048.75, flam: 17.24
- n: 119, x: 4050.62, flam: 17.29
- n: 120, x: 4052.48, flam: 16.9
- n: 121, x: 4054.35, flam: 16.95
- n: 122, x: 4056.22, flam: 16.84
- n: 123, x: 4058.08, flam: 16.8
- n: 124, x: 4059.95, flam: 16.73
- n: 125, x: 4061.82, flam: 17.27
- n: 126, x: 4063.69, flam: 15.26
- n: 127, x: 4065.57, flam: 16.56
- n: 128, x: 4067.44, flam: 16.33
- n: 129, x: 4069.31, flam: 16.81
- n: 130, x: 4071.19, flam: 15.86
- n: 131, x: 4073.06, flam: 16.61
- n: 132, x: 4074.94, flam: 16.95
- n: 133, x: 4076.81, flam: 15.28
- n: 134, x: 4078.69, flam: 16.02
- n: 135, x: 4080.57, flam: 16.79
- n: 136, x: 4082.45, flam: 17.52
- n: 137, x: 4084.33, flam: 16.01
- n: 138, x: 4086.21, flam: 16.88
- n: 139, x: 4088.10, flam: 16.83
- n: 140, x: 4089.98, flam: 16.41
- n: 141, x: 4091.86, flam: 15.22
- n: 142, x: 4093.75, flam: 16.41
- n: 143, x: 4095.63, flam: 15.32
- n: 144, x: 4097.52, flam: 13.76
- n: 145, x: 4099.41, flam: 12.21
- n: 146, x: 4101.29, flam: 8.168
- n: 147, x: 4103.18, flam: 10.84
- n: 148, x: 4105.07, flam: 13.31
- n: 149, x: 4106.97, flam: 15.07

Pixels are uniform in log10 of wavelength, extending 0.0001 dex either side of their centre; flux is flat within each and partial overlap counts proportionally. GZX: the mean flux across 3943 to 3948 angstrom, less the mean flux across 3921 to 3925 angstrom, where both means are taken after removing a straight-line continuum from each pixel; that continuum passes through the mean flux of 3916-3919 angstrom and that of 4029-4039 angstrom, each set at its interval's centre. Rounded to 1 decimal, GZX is 0.1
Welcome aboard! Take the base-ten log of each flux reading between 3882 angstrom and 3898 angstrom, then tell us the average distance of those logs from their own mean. 0.0683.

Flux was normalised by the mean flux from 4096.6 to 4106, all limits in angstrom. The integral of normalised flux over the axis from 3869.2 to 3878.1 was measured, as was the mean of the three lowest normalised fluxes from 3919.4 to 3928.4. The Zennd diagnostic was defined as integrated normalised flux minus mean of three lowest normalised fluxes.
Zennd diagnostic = 10.5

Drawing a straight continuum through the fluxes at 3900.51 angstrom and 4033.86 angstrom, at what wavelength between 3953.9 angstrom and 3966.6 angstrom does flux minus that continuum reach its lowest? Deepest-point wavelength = 3965.71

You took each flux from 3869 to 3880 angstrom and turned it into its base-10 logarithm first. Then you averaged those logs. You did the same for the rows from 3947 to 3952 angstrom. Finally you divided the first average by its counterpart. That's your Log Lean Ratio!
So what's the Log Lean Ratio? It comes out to 0.98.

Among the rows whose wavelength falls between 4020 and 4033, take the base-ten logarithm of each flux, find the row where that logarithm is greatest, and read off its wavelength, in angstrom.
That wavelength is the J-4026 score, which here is 4026.44 angstrom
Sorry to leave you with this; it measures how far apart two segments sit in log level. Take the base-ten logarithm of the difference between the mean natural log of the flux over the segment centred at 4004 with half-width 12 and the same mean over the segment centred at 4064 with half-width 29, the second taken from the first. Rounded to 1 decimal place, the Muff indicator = -2.1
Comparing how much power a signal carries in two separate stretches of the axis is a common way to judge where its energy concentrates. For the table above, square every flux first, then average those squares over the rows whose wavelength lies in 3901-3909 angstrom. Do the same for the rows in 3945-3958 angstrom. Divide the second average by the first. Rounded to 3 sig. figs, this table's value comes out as 1.01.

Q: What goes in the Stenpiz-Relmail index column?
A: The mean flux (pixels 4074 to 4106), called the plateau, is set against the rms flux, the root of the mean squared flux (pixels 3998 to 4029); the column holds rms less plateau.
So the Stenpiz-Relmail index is 1.9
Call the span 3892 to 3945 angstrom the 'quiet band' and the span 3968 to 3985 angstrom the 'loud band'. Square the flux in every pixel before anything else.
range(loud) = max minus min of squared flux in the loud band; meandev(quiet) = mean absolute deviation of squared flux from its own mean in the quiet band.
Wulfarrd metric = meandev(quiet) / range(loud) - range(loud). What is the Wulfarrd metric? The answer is -232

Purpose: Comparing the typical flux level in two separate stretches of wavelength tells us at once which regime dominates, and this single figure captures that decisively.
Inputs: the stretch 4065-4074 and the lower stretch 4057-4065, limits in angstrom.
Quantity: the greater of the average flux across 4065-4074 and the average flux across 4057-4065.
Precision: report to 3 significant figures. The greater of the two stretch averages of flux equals 16.5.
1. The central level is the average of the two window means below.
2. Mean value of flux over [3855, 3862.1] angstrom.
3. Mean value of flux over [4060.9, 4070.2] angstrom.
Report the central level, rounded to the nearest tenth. 16.0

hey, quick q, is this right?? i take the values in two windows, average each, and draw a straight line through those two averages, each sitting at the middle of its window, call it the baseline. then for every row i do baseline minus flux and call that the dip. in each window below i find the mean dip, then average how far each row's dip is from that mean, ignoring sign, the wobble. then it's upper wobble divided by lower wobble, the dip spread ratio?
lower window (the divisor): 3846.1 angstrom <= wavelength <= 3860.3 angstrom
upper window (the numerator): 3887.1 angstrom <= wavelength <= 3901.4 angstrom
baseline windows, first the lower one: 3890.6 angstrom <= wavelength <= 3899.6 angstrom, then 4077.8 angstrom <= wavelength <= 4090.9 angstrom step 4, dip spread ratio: 3.8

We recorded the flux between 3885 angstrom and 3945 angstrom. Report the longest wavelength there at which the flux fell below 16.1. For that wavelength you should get 3943.86 angstrom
